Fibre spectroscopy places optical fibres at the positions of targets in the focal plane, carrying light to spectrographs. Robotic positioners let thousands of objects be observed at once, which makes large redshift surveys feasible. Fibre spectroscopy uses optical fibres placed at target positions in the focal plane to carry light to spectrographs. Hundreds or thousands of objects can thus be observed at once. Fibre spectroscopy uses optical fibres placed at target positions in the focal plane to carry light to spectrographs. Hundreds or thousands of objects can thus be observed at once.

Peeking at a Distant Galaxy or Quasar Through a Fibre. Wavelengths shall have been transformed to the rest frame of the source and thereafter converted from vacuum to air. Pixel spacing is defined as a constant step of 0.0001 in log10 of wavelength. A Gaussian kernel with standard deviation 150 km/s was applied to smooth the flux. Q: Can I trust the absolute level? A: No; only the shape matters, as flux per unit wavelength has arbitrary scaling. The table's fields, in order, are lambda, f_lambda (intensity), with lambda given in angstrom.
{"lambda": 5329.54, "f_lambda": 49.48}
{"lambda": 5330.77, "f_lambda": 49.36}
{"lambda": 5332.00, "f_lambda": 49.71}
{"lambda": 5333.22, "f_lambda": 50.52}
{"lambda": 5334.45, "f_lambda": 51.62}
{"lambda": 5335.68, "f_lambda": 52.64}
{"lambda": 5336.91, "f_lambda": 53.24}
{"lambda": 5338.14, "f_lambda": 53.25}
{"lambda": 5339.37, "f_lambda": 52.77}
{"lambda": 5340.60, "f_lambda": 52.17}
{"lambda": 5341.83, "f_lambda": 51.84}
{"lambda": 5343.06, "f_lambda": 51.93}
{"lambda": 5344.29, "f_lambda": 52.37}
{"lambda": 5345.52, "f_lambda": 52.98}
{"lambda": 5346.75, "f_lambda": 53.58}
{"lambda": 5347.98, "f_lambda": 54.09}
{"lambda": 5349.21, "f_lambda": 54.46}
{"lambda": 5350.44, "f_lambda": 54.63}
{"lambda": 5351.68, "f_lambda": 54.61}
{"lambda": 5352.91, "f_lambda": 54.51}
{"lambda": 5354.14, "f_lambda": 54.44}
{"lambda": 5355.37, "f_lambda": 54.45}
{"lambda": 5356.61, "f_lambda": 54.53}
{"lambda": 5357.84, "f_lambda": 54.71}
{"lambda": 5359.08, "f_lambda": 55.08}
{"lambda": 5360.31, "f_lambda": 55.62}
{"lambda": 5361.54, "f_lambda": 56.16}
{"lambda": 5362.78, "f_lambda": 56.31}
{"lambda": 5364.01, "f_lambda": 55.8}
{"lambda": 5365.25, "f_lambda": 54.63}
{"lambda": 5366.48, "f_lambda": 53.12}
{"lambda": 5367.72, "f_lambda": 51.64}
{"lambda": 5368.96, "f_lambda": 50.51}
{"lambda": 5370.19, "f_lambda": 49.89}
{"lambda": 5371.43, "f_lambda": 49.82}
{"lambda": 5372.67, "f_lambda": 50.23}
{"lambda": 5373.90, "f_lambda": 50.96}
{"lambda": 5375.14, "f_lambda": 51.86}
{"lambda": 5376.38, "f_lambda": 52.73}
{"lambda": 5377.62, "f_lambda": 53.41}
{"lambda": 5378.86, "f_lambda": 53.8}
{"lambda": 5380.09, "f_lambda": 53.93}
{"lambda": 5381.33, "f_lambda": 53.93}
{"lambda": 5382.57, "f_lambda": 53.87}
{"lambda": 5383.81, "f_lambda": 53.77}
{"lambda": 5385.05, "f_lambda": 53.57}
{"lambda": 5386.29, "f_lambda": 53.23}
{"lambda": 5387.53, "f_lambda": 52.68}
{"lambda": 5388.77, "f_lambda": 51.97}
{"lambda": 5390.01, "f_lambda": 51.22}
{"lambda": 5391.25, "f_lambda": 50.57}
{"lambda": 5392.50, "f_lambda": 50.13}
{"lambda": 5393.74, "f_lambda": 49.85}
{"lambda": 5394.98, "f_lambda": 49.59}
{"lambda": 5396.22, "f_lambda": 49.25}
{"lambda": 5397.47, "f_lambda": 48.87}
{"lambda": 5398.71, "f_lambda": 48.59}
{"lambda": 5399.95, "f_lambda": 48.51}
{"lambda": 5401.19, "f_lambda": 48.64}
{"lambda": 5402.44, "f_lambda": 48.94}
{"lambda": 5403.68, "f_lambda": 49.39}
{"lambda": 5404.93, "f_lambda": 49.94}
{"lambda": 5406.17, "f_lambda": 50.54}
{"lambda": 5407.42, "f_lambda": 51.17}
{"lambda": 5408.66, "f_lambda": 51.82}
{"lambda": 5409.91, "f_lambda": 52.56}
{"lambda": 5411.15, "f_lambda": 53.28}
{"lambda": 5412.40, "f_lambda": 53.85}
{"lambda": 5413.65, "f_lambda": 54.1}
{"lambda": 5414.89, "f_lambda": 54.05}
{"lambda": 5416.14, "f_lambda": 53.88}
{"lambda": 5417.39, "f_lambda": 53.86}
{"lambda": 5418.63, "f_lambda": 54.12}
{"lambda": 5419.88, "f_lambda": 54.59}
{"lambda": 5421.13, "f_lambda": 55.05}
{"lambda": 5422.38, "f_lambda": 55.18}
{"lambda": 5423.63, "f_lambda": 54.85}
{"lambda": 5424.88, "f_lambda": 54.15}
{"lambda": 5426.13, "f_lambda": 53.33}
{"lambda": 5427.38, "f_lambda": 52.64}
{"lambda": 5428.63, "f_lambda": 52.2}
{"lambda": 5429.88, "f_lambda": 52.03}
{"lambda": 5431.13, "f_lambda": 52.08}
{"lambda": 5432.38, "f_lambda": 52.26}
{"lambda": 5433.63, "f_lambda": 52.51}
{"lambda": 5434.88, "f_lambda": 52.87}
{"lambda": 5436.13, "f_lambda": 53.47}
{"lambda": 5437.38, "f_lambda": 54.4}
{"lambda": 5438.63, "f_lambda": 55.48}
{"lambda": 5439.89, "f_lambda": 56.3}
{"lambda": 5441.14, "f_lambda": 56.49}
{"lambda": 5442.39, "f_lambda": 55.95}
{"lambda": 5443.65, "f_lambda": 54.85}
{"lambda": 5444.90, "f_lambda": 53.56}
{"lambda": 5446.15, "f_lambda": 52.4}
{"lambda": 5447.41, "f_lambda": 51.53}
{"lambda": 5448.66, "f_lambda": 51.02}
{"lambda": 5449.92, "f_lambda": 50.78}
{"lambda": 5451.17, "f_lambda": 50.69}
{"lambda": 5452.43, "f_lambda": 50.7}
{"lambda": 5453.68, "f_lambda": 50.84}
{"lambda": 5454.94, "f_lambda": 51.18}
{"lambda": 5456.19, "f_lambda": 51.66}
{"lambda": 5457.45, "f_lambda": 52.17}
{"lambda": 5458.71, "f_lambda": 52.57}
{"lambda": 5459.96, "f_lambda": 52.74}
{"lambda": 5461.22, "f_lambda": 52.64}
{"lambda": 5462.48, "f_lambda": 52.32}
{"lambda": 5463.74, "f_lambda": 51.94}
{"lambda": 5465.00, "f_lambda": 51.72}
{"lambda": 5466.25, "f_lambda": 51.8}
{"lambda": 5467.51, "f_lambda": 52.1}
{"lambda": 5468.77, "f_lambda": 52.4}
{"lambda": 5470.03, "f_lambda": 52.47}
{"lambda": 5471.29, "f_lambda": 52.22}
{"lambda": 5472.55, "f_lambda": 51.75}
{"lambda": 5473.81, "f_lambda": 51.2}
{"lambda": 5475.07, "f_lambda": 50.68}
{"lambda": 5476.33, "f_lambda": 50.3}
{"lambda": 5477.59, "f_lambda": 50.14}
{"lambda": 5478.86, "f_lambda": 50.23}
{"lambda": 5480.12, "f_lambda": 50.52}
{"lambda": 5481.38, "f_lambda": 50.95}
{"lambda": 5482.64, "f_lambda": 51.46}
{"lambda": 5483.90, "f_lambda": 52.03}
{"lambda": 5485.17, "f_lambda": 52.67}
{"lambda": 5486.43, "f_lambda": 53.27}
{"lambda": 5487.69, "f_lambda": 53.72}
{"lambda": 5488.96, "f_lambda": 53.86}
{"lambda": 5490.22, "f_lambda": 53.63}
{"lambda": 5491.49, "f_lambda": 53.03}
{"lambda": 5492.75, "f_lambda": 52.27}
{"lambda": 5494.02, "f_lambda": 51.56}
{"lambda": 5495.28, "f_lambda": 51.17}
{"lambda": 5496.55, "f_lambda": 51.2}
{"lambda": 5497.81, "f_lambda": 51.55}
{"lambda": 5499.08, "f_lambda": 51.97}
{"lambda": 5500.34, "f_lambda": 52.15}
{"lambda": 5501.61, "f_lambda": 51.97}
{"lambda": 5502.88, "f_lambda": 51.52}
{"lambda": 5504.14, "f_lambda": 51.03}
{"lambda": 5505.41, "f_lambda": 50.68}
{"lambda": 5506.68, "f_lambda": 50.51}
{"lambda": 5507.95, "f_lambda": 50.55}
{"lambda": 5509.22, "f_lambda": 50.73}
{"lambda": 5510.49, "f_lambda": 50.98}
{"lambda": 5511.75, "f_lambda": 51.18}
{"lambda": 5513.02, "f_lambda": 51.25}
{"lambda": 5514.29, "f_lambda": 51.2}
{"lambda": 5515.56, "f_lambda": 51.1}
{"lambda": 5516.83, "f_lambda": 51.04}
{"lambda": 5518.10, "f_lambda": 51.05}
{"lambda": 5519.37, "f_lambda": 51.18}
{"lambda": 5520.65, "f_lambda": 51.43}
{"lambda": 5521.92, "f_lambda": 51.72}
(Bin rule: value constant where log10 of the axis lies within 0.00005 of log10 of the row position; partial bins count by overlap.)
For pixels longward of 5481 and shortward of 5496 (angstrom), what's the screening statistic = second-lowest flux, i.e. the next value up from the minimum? 51.17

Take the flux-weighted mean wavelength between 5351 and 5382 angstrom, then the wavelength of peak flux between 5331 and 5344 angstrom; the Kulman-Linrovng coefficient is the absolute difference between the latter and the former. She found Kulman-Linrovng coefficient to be 28.2 angstrom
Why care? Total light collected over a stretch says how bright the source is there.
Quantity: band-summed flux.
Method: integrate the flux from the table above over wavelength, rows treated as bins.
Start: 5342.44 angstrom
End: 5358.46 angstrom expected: 864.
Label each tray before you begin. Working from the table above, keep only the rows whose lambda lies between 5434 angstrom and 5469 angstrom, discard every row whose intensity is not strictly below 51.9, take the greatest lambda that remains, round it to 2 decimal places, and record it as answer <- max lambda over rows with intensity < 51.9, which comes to 5466.25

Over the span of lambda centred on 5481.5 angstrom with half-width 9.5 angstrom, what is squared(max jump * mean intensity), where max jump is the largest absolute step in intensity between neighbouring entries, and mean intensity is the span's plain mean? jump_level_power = 1097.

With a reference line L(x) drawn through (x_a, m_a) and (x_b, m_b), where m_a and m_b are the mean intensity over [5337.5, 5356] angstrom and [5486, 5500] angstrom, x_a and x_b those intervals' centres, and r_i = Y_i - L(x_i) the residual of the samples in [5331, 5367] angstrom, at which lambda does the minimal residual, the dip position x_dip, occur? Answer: 5332.00 angstrom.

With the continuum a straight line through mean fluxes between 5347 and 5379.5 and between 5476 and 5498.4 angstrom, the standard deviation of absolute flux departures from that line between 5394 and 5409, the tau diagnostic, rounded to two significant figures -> 1.1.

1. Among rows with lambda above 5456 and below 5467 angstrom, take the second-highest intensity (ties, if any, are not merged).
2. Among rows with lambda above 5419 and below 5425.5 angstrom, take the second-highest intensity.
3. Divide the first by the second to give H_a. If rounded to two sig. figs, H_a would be 0.96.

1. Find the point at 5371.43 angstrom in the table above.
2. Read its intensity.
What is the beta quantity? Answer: 49.82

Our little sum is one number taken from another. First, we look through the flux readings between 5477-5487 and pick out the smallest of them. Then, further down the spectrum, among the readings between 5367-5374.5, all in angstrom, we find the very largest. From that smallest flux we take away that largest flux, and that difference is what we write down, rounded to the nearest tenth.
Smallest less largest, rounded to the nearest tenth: -1.5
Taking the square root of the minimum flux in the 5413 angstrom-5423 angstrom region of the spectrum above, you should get 7.34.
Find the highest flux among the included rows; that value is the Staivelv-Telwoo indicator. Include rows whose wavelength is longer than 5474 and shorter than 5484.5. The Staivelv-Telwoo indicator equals 52.03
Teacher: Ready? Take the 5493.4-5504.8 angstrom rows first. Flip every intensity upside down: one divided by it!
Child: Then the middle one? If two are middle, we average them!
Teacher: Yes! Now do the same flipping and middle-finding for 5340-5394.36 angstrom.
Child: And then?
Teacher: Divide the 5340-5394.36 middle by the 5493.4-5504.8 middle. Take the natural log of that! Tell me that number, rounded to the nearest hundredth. -0.04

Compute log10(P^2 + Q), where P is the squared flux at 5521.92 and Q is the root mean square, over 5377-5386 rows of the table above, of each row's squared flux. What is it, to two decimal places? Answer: 6.85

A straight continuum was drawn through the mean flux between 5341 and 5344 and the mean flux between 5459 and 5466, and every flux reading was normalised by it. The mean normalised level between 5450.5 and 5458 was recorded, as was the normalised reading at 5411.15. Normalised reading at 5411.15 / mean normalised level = 1.04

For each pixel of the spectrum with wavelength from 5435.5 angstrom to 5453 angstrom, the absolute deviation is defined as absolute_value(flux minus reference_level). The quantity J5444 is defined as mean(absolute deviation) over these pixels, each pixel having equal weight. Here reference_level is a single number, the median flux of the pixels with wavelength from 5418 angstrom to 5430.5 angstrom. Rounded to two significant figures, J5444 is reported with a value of 2.0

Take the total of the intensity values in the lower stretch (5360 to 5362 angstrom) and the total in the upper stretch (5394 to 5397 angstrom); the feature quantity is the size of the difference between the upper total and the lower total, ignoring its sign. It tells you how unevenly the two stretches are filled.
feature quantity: 13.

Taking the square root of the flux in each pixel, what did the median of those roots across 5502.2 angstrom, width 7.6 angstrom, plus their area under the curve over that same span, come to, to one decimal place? 61.8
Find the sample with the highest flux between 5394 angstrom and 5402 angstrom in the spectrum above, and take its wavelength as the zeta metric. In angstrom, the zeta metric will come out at 5394.98 angstrom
